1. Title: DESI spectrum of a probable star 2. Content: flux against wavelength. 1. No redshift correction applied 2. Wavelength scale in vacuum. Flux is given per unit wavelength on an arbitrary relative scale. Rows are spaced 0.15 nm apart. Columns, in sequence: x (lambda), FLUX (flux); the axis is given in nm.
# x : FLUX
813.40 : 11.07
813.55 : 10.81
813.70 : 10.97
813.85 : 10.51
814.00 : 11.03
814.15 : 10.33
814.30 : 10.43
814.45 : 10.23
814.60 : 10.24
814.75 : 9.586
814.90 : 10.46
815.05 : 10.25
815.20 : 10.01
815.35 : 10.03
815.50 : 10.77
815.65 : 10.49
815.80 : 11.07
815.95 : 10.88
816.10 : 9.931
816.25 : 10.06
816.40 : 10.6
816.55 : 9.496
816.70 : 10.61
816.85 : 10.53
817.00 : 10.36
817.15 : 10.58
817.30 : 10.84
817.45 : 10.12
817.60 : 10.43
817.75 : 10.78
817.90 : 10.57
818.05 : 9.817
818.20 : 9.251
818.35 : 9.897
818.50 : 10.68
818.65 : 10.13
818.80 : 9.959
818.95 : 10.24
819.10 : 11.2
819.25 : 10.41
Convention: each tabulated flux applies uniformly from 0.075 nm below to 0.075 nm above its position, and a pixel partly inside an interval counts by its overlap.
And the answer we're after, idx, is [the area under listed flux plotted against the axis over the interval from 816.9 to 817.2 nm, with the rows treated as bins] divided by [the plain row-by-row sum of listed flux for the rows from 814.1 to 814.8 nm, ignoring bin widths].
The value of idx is 0.062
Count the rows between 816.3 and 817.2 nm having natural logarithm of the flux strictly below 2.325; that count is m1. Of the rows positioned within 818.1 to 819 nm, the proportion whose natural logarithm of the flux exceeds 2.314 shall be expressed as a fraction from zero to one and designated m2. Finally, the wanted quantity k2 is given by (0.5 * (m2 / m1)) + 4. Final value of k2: 4.250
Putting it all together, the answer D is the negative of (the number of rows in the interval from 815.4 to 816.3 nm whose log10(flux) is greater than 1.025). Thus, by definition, -3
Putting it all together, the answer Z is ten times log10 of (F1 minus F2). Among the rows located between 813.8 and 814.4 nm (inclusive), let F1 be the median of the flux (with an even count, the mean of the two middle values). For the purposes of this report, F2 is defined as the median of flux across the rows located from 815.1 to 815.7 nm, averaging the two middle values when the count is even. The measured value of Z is -7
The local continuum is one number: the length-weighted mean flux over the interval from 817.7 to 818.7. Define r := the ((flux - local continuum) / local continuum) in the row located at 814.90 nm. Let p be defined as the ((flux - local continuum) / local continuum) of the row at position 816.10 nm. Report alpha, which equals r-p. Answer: 0.05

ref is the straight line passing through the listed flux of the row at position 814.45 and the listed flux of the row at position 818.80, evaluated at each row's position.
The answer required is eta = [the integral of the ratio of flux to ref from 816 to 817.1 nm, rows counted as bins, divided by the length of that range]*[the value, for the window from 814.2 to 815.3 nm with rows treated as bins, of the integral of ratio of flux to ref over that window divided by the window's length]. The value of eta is 1.01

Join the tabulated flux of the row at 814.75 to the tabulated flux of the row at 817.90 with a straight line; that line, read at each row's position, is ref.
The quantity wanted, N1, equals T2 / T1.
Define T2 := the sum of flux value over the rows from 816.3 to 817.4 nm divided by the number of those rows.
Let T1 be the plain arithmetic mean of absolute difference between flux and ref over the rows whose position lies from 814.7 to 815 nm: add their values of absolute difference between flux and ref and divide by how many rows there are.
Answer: 25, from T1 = 0.4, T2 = 10.4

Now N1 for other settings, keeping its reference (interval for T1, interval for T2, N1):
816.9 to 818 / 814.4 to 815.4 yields 51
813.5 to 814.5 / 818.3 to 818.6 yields 8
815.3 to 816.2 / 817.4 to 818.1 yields 16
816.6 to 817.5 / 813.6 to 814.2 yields 36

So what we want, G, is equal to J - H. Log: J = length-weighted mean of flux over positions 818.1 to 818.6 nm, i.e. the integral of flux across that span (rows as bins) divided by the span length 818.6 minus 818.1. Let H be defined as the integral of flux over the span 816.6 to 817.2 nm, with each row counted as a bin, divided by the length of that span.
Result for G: -0.53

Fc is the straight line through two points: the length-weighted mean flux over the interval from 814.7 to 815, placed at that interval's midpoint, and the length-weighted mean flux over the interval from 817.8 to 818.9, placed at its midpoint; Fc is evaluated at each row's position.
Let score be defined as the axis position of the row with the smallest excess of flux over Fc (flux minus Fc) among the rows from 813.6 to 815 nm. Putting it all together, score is 814.75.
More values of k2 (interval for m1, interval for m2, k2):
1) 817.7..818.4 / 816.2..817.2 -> 4.119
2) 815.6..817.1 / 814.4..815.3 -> 4.111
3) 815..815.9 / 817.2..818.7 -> 4.175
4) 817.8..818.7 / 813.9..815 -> 4.107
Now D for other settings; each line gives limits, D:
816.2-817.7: -3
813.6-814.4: -2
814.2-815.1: 0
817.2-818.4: -2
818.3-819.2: -2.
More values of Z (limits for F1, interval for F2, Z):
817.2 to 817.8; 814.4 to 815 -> -4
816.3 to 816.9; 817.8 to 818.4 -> -1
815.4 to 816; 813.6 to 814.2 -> -11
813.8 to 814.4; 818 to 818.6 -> -2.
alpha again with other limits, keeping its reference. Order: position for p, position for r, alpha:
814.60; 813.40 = 0.08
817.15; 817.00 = -0.02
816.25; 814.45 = 0.02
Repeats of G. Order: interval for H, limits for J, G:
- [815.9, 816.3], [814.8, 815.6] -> 0.02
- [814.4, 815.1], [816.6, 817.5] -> 0.34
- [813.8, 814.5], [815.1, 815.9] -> -0.04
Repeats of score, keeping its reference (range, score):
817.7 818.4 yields 818.20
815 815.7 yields 815.20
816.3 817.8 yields 816.55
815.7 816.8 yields 816.55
